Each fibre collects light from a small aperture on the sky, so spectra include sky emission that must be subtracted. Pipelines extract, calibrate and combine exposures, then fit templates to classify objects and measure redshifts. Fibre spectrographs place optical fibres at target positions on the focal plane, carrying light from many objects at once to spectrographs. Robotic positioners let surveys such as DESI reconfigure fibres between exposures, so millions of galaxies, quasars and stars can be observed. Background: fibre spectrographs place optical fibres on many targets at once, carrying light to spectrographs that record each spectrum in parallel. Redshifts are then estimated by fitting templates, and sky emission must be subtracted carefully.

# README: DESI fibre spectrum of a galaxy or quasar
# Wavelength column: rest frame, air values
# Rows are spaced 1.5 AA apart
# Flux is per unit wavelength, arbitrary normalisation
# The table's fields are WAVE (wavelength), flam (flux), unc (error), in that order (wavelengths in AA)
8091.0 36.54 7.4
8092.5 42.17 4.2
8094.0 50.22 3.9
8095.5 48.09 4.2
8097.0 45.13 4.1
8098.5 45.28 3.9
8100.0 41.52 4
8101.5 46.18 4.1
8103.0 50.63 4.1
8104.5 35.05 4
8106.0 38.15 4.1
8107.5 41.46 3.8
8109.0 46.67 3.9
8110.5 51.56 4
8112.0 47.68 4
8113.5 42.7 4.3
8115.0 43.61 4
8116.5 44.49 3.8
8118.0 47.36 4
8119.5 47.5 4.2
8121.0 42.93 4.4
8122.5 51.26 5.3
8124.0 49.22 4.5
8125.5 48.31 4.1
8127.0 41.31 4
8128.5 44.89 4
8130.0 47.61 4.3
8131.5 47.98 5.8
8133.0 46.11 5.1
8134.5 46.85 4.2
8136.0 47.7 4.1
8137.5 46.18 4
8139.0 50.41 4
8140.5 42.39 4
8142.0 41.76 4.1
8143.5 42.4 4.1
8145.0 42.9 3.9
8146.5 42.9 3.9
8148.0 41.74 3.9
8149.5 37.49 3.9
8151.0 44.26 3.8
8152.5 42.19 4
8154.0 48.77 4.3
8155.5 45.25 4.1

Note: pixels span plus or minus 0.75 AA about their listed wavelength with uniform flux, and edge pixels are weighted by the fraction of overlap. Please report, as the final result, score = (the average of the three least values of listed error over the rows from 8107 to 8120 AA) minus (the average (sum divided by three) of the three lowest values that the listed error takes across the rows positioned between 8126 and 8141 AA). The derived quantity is -0.17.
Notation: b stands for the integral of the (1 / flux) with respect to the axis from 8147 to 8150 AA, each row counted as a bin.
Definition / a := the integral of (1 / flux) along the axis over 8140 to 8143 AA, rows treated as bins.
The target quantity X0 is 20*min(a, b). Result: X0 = 1.43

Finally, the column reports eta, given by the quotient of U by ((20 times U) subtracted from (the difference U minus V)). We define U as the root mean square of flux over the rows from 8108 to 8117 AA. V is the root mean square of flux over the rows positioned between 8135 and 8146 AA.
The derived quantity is -0.0501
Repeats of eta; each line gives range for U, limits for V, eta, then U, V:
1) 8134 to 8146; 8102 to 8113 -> -0.0500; 45.2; 44.8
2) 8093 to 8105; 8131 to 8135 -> -0.0499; 45.5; 47.0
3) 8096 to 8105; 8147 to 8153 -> -0.0502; 44.2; 41.5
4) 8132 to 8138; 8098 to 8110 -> -0.0502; 46.7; 43.4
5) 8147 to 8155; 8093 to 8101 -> -0.0498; 43.0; 46.1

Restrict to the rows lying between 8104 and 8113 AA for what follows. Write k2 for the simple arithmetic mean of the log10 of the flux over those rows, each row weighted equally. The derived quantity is 1.63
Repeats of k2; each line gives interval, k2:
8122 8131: 1.67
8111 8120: 1.66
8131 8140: 1.68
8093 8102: 1.66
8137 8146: 1.65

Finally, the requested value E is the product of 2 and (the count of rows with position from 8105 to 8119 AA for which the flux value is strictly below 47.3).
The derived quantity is 12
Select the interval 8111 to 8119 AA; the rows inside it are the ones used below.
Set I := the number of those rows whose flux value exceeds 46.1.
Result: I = 2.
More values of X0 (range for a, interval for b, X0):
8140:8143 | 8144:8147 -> 1.40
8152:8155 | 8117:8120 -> 1.27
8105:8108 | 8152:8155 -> 1.32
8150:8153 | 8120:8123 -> 1.29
